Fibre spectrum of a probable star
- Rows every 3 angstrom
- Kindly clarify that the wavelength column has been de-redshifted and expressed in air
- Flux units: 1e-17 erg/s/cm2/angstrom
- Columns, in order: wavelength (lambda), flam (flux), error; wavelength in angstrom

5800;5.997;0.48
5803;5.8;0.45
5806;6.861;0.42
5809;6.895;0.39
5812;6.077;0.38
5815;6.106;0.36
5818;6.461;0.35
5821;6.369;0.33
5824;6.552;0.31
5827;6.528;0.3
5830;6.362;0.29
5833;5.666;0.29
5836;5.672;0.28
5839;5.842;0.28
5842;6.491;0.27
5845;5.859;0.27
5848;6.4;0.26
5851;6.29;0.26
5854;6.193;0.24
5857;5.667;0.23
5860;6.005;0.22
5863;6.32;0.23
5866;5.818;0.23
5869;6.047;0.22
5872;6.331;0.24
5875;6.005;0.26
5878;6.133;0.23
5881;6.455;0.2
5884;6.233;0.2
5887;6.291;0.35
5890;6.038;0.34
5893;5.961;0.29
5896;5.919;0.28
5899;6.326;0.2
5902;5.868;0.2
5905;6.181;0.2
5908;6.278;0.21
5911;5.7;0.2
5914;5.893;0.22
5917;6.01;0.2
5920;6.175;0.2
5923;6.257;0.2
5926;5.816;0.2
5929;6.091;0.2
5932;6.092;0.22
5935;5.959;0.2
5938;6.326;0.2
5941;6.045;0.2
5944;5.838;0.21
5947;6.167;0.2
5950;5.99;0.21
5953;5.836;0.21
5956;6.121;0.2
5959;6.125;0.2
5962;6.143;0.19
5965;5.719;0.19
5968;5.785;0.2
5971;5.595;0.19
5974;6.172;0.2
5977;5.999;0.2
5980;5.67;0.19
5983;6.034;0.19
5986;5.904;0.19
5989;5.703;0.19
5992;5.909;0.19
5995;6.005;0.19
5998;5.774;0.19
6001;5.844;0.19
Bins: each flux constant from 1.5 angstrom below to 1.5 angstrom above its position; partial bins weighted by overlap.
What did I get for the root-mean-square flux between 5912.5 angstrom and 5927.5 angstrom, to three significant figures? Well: 6.03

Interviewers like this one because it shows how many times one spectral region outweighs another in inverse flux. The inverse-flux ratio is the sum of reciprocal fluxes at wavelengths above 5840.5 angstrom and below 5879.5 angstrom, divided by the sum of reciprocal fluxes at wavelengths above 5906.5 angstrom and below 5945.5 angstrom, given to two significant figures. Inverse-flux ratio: 0.99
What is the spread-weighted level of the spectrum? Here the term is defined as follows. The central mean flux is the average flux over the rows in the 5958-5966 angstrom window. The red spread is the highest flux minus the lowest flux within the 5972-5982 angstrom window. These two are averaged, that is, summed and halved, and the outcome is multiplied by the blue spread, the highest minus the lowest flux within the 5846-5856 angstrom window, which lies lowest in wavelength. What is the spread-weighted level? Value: 0.67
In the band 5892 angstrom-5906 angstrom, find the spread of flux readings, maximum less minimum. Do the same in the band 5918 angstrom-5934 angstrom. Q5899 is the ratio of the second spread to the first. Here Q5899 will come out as 1.0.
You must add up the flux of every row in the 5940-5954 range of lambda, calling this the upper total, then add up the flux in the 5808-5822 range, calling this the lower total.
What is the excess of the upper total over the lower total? -2.0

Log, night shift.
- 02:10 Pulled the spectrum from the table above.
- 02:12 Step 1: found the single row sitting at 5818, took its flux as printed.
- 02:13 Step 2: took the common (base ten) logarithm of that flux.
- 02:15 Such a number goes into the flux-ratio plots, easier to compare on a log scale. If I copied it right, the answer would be 0.810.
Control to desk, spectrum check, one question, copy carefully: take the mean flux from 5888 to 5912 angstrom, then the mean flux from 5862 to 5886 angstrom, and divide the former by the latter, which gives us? 0.98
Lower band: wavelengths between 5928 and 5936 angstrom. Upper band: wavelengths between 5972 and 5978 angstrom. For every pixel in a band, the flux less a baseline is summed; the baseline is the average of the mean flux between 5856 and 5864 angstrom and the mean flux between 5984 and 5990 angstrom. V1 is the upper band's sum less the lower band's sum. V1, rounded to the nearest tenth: -0.1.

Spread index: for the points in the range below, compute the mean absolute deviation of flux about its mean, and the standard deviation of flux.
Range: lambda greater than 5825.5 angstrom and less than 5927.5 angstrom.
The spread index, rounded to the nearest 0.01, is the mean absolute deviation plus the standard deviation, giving 0.47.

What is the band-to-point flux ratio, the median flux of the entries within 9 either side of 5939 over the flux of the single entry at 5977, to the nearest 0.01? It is 1.01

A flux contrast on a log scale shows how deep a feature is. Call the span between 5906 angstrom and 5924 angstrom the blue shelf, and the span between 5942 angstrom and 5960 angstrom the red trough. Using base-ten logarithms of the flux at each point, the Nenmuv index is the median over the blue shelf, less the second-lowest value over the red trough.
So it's 0.018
